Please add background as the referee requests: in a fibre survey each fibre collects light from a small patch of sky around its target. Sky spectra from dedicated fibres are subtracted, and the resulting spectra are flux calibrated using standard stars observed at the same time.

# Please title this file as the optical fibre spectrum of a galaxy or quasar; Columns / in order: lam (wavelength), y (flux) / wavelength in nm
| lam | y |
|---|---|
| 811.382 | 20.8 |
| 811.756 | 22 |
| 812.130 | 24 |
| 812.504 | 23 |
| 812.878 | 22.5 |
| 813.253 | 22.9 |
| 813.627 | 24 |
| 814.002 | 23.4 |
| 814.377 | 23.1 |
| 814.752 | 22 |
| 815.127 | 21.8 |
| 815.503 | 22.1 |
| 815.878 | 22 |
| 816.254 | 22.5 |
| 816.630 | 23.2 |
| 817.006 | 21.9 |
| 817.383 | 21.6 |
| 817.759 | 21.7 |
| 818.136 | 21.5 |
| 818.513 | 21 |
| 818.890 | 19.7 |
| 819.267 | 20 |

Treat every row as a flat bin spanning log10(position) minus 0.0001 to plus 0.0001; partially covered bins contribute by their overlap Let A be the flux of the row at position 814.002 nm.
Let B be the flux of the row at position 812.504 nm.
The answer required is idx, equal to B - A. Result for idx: -0.4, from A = 23.4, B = 23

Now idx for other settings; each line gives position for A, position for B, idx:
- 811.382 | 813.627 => 3.2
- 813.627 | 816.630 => -0.8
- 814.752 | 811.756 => 0.0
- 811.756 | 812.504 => 1.0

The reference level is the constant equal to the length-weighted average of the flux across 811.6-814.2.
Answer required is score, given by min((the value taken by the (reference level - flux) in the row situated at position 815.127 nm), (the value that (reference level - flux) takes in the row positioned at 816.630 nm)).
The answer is -0.07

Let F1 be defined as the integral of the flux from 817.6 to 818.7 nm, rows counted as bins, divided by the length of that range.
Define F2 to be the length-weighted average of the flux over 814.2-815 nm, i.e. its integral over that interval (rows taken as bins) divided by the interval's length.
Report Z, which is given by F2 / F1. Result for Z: 1.05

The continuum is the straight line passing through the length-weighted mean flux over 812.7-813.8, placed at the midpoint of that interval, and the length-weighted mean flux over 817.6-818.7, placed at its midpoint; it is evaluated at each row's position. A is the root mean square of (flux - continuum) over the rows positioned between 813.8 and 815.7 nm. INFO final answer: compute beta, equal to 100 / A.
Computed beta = 199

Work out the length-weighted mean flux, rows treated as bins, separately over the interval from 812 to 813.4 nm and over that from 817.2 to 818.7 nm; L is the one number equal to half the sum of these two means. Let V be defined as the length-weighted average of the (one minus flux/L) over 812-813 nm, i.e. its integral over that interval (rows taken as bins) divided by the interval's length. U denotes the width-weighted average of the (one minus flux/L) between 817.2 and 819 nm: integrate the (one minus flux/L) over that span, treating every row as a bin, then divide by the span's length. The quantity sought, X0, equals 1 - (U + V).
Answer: 0.99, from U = 0.05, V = -0.041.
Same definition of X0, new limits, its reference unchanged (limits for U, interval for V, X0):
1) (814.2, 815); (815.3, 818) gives 1.00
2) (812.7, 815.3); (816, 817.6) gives 1.03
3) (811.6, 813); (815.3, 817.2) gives 1.03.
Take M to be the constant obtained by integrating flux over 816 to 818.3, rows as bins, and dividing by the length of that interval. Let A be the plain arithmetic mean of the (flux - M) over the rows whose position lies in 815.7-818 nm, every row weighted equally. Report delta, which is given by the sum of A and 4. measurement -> 4.1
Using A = 0.1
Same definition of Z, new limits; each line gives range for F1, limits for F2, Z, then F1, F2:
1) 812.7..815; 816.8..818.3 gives 0.94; 23.0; 21.7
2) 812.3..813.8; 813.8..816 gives 0.97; 23.1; 22.4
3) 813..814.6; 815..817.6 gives 0.95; 23.3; 22.2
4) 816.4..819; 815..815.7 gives 1.02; 21.6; 22.0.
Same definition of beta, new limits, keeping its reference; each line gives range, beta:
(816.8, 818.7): 636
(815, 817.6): 172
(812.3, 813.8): 149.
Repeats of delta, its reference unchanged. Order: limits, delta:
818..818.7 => 3.2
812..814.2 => 5.2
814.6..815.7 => 3.9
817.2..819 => 3.0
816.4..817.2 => 4.5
